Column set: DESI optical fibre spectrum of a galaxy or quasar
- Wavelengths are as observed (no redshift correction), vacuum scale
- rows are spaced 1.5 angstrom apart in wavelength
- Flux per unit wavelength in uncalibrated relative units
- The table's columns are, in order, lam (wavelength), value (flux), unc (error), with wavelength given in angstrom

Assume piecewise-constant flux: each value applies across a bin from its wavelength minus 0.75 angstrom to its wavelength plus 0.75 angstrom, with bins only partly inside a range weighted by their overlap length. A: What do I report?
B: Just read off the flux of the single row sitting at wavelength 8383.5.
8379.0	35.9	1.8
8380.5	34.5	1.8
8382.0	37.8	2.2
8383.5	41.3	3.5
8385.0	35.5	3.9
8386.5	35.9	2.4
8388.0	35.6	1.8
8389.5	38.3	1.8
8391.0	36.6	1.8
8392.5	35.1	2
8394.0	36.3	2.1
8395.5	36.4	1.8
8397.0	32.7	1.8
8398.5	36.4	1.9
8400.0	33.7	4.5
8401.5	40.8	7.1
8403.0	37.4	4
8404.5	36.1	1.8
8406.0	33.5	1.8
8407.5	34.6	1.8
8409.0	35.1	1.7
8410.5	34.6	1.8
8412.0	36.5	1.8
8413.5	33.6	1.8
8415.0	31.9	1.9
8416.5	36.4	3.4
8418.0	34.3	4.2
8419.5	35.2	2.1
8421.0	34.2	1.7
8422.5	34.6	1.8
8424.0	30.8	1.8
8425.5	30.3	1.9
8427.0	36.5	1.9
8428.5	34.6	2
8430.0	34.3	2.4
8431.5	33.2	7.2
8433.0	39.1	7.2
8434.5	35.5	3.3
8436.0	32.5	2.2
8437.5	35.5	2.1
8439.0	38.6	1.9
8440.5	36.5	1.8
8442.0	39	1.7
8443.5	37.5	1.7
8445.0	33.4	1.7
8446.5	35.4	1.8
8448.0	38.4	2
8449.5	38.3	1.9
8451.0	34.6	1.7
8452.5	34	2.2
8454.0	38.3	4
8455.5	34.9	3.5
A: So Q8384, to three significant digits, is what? 41.3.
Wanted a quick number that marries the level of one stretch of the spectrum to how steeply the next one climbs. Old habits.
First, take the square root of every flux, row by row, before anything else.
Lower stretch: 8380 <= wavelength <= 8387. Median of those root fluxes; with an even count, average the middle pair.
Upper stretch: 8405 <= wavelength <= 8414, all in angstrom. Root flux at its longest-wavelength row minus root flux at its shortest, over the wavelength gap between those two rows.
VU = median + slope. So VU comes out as 5.99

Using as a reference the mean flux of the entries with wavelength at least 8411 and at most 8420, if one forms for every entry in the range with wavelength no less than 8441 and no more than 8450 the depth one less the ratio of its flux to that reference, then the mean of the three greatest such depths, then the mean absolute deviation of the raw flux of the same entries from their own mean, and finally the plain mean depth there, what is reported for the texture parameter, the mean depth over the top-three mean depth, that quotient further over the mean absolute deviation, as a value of 1.7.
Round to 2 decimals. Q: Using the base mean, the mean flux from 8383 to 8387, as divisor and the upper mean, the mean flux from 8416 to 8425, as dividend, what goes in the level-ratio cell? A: 0.91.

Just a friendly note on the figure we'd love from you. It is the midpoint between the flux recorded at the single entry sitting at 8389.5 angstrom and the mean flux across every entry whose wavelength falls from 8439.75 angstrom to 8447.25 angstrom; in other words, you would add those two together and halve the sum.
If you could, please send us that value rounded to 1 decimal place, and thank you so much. 37.3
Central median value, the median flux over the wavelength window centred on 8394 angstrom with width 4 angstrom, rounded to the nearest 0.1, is 36.3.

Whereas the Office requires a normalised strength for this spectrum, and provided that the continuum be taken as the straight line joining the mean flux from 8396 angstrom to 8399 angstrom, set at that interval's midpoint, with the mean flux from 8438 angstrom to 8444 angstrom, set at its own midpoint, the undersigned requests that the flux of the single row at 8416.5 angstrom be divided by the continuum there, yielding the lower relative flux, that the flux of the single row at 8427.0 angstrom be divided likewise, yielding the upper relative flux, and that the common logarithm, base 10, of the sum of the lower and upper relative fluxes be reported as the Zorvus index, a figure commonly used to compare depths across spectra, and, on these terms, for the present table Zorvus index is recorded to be 0.302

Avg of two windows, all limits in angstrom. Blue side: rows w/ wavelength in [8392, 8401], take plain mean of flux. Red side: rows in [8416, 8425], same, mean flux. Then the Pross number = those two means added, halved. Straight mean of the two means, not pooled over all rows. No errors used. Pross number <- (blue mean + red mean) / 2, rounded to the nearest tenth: 34.7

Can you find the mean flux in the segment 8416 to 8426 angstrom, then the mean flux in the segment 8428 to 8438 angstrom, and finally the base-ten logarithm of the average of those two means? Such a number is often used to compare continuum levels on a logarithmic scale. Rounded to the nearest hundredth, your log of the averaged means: 1.54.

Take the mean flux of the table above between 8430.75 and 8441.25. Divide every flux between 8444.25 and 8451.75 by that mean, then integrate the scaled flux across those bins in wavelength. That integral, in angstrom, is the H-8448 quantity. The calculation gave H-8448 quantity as 7.5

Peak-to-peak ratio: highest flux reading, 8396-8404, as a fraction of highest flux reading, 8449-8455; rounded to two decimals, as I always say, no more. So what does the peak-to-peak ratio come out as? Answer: 1.07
